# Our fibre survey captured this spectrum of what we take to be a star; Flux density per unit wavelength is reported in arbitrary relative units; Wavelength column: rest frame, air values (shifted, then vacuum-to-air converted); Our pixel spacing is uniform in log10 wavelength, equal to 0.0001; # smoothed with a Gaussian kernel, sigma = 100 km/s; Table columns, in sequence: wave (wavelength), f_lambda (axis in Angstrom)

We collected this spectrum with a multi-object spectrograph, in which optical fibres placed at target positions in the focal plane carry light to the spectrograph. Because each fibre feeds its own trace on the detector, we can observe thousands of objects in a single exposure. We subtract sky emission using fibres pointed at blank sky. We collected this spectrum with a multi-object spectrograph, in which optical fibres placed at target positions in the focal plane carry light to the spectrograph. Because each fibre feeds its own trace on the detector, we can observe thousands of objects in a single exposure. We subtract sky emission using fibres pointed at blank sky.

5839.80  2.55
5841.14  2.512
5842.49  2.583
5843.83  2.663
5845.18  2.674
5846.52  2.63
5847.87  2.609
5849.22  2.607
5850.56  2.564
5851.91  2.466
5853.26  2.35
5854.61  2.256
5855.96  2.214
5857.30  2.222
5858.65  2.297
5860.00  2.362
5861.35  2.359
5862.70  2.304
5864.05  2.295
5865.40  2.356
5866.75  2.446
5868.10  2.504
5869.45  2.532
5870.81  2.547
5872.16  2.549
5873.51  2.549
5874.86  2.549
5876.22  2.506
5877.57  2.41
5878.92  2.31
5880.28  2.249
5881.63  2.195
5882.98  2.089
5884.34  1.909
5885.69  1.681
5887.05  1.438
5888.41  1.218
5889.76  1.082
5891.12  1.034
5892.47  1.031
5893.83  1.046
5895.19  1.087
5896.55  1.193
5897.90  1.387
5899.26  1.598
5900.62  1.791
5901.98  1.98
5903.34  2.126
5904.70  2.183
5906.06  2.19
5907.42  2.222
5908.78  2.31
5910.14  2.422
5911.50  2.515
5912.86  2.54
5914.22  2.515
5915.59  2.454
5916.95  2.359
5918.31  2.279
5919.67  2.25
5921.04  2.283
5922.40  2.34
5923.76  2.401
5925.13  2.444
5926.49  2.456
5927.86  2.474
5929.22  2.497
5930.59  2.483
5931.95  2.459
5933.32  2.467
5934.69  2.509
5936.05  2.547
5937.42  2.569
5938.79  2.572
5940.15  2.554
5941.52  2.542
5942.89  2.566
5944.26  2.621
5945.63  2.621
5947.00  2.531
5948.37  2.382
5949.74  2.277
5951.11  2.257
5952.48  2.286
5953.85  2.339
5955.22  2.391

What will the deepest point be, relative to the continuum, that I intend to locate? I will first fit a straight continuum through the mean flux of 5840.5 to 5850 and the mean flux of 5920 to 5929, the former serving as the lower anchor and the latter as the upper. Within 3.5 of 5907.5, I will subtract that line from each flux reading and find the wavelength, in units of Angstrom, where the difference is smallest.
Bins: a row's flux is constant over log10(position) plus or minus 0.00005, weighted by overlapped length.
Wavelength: 5904.70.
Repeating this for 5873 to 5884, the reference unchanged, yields 5882.98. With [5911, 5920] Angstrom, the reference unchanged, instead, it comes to 5919.67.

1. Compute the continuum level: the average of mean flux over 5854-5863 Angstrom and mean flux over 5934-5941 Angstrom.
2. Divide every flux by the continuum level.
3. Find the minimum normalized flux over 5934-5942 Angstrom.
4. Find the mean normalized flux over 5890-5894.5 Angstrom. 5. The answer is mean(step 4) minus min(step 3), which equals -0.61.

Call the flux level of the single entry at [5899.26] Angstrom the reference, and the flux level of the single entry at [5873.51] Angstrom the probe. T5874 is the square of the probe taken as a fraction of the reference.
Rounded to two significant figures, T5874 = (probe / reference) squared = 2.5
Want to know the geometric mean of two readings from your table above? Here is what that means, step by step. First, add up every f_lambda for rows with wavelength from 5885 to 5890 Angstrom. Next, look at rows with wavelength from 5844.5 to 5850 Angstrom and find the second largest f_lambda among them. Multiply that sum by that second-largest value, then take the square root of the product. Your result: 3.78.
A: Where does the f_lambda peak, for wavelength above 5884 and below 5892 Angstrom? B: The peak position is 5884.34 Angstrom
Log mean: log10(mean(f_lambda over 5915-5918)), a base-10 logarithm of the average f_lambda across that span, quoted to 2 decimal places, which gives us 0.38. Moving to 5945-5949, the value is 0.40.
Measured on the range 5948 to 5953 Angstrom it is 0.36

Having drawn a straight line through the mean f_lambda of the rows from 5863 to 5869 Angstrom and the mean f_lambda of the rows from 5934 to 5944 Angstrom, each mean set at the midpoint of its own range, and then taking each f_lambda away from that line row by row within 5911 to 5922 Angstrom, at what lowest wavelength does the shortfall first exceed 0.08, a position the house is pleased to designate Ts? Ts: 5916.95 Angstrom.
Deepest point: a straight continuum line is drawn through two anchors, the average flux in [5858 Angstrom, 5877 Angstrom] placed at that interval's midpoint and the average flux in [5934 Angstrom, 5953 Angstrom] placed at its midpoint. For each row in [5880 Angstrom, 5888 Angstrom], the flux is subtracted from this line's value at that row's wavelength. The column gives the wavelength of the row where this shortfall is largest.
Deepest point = 5887.05 Angstrom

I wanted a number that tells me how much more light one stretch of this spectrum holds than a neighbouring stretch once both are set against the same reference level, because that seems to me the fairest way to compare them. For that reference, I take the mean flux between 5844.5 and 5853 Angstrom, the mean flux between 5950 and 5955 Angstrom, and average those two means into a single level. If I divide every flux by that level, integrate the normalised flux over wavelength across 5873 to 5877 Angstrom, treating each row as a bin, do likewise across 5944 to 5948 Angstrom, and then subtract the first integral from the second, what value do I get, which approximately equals 0.1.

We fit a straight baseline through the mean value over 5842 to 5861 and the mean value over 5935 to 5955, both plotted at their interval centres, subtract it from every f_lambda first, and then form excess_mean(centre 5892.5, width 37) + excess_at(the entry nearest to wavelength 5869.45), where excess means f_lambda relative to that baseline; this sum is -0.6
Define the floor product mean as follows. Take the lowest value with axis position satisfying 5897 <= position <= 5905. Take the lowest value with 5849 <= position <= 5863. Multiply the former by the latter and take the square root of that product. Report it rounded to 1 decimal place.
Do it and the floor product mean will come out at 1.8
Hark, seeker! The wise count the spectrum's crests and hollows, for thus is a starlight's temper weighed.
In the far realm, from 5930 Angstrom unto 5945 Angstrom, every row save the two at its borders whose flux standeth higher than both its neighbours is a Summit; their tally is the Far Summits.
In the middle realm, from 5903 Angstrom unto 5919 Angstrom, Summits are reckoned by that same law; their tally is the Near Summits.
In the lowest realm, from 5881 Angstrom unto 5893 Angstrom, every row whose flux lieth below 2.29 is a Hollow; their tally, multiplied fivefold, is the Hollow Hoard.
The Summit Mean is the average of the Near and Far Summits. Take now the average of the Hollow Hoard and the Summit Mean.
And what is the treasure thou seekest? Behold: 23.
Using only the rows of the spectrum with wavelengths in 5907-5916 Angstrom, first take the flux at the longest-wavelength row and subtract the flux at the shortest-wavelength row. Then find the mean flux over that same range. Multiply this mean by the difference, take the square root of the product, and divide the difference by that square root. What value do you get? 0.31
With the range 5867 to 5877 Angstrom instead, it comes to 0.03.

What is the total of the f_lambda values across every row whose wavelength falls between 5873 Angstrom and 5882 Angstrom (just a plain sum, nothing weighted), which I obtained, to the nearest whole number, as 17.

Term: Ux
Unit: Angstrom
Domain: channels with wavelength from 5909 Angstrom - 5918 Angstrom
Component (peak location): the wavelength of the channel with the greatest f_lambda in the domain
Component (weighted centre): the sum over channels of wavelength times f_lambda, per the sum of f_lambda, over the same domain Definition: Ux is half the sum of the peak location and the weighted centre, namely 5913.2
